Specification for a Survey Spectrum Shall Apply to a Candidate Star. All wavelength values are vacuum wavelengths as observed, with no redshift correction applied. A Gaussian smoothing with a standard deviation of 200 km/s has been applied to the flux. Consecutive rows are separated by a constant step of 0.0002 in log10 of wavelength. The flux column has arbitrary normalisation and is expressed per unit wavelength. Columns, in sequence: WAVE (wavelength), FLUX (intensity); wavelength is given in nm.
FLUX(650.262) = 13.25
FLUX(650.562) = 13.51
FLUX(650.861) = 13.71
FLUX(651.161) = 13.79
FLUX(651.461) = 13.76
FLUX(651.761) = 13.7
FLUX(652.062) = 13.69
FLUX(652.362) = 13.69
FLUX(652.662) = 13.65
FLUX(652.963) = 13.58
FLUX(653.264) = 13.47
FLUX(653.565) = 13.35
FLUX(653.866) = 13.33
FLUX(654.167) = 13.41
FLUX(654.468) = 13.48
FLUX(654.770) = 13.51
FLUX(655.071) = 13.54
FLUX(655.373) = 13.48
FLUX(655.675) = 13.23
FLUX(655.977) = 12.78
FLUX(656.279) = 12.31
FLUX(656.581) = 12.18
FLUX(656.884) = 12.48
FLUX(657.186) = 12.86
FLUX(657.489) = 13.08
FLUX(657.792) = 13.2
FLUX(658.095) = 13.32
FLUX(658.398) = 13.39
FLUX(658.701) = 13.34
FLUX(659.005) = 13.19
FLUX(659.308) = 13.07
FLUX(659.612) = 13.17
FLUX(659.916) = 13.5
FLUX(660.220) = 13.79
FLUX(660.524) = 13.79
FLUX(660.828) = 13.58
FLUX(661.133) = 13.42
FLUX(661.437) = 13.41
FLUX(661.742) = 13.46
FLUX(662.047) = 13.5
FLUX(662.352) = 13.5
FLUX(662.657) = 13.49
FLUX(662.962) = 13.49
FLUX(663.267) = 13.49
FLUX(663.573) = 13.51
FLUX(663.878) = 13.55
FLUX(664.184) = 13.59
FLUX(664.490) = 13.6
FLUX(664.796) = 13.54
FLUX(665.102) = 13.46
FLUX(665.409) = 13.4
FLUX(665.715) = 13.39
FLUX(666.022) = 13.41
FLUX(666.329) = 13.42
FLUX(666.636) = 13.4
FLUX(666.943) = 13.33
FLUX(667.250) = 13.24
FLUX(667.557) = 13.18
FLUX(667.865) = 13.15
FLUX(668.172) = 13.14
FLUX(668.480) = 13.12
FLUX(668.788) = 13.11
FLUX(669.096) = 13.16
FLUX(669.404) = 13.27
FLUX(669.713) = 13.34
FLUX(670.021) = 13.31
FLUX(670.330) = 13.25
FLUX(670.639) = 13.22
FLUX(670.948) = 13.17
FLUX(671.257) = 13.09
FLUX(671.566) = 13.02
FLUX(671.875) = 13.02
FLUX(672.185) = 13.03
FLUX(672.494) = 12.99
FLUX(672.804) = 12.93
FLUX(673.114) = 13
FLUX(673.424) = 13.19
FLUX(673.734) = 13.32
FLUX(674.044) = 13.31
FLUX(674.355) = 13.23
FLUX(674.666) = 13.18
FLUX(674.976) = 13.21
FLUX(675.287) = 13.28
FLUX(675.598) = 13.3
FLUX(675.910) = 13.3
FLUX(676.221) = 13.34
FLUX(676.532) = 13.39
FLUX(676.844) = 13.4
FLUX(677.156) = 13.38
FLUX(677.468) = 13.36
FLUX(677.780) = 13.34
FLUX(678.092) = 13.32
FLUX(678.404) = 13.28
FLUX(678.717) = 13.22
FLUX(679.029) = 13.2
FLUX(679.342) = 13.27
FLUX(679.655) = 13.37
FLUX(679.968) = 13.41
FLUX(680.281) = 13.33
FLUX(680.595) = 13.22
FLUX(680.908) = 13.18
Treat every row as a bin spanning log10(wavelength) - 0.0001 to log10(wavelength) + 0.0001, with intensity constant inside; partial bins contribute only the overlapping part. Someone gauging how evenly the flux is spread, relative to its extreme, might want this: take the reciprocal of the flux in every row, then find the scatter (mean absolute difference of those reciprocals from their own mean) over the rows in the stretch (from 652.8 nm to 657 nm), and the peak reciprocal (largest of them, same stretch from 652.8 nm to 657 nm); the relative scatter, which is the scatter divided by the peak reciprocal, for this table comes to 0.030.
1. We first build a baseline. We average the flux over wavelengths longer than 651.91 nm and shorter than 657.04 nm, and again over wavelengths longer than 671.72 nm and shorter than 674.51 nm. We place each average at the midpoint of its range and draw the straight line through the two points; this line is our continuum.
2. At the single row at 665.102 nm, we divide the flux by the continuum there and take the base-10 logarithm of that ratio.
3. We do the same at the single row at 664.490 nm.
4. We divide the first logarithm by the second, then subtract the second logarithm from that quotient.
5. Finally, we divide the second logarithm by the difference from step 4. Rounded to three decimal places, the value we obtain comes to 0.021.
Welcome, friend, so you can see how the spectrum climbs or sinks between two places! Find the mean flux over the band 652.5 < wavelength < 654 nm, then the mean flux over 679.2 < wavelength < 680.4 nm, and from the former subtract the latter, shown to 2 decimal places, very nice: 0.13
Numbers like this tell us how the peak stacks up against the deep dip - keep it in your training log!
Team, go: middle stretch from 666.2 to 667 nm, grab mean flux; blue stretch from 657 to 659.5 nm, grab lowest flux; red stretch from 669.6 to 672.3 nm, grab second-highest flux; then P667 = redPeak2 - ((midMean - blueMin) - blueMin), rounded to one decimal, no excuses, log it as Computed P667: 25.6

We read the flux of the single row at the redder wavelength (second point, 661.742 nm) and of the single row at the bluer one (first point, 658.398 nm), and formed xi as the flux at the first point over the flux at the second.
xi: 0.99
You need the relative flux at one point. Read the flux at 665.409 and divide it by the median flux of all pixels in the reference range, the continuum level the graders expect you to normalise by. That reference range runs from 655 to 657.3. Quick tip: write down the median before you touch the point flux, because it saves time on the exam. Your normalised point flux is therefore 1.05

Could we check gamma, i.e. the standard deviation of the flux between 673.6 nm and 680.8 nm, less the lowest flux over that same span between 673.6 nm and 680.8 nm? -13.1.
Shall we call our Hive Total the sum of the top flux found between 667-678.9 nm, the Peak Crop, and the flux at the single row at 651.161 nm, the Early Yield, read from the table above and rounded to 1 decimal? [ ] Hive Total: 27.2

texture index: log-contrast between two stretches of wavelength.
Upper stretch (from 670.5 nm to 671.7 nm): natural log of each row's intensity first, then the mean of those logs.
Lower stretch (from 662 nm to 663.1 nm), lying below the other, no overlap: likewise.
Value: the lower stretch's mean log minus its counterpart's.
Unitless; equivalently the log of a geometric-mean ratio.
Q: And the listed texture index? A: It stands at 0.028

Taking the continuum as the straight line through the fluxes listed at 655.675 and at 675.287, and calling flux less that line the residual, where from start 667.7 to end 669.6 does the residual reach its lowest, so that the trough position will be 668.788 nm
